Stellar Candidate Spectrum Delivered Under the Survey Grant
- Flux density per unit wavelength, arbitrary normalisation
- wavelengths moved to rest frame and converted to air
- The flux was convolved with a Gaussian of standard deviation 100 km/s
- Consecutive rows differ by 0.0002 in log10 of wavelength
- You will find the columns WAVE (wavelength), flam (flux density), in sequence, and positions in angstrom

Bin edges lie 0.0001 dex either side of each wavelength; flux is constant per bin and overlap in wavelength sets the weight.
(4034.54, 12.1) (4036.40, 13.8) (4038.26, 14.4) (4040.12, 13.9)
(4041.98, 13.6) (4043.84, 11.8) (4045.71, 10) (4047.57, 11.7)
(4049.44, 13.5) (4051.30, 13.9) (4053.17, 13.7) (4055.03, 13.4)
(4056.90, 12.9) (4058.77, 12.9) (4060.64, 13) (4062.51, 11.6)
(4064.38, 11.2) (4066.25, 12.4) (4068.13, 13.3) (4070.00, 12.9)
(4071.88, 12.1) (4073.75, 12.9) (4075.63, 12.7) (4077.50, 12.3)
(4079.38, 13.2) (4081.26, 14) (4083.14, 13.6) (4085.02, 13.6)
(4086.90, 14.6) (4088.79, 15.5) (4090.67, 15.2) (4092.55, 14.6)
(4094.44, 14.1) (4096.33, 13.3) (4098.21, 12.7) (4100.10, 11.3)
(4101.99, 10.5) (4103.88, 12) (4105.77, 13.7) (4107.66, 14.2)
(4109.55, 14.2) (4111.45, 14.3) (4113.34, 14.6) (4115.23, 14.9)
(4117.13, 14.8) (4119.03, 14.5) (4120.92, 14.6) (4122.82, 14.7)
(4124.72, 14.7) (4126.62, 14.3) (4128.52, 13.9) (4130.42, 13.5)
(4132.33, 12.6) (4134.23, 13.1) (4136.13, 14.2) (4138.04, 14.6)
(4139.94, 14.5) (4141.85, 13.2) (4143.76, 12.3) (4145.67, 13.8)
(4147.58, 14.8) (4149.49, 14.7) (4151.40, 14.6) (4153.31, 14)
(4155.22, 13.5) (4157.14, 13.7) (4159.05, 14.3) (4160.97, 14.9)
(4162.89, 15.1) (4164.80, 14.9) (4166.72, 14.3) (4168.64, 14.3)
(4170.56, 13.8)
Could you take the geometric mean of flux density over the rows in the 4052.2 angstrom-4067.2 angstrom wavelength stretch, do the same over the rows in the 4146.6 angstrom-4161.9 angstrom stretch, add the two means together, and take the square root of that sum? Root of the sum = 5.19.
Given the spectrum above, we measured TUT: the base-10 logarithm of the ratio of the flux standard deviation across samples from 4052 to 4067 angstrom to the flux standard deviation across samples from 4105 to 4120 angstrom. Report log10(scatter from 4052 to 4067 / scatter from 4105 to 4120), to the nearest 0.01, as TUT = 0.35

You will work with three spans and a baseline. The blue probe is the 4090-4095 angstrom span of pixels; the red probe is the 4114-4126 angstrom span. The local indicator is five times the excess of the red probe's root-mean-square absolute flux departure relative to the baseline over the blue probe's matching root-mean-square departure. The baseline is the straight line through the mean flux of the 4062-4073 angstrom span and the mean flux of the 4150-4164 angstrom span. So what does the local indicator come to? -3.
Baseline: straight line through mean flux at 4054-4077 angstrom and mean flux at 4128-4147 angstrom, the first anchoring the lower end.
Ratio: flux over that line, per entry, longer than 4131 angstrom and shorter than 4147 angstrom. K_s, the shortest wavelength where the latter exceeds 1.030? 4136.13 angstrom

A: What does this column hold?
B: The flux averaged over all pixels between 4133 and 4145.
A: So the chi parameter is 13.6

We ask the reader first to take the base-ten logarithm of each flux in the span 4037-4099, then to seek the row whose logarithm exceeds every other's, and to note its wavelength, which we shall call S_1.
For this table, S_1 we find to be 4088.79 angstrom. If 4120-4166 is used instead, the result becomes 4162.89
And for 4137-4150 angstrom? 4147.58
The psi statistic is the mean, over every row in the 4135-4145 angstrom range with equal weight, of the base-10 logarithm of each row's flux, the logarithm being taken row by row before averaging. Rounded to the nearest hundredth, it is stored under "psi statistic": 1.14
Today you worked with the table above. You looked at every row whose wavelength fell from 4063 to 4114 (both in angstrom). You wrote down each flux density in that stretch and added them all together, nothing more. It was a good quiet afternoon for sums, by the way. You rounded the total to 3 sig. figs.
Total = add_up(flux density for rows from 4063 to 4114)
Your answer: 359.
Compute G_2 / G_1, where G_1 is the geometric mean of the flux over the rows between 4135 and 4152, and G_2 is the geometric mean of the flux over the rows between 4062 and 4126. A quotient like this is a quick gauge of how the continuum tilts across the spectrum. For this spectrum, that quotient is 0.956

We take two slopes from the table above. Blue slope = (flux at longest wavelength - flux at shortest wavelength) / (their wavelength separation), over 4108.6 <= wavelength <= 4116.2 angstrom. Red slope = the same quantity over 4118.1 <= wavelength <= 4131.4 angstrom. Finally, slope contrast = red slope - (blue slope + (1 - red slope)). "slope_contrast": -1.30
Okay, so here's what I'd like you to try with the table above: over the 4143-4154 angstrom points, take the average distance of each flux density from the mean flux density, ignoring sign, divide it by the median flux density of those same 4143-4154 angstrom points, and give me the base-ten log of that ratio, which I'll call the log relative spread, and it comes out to -1.33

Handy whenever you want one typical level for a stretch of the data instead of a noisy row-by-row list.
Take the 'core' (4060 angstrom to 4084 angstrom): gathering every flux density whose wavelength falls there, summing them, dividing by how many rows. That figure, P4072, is 12.7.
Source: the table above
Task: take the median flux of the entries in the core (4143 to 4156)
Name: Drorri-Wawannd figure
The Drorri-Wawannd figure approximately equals 14.0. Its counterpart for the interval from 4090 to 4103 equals 13.3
